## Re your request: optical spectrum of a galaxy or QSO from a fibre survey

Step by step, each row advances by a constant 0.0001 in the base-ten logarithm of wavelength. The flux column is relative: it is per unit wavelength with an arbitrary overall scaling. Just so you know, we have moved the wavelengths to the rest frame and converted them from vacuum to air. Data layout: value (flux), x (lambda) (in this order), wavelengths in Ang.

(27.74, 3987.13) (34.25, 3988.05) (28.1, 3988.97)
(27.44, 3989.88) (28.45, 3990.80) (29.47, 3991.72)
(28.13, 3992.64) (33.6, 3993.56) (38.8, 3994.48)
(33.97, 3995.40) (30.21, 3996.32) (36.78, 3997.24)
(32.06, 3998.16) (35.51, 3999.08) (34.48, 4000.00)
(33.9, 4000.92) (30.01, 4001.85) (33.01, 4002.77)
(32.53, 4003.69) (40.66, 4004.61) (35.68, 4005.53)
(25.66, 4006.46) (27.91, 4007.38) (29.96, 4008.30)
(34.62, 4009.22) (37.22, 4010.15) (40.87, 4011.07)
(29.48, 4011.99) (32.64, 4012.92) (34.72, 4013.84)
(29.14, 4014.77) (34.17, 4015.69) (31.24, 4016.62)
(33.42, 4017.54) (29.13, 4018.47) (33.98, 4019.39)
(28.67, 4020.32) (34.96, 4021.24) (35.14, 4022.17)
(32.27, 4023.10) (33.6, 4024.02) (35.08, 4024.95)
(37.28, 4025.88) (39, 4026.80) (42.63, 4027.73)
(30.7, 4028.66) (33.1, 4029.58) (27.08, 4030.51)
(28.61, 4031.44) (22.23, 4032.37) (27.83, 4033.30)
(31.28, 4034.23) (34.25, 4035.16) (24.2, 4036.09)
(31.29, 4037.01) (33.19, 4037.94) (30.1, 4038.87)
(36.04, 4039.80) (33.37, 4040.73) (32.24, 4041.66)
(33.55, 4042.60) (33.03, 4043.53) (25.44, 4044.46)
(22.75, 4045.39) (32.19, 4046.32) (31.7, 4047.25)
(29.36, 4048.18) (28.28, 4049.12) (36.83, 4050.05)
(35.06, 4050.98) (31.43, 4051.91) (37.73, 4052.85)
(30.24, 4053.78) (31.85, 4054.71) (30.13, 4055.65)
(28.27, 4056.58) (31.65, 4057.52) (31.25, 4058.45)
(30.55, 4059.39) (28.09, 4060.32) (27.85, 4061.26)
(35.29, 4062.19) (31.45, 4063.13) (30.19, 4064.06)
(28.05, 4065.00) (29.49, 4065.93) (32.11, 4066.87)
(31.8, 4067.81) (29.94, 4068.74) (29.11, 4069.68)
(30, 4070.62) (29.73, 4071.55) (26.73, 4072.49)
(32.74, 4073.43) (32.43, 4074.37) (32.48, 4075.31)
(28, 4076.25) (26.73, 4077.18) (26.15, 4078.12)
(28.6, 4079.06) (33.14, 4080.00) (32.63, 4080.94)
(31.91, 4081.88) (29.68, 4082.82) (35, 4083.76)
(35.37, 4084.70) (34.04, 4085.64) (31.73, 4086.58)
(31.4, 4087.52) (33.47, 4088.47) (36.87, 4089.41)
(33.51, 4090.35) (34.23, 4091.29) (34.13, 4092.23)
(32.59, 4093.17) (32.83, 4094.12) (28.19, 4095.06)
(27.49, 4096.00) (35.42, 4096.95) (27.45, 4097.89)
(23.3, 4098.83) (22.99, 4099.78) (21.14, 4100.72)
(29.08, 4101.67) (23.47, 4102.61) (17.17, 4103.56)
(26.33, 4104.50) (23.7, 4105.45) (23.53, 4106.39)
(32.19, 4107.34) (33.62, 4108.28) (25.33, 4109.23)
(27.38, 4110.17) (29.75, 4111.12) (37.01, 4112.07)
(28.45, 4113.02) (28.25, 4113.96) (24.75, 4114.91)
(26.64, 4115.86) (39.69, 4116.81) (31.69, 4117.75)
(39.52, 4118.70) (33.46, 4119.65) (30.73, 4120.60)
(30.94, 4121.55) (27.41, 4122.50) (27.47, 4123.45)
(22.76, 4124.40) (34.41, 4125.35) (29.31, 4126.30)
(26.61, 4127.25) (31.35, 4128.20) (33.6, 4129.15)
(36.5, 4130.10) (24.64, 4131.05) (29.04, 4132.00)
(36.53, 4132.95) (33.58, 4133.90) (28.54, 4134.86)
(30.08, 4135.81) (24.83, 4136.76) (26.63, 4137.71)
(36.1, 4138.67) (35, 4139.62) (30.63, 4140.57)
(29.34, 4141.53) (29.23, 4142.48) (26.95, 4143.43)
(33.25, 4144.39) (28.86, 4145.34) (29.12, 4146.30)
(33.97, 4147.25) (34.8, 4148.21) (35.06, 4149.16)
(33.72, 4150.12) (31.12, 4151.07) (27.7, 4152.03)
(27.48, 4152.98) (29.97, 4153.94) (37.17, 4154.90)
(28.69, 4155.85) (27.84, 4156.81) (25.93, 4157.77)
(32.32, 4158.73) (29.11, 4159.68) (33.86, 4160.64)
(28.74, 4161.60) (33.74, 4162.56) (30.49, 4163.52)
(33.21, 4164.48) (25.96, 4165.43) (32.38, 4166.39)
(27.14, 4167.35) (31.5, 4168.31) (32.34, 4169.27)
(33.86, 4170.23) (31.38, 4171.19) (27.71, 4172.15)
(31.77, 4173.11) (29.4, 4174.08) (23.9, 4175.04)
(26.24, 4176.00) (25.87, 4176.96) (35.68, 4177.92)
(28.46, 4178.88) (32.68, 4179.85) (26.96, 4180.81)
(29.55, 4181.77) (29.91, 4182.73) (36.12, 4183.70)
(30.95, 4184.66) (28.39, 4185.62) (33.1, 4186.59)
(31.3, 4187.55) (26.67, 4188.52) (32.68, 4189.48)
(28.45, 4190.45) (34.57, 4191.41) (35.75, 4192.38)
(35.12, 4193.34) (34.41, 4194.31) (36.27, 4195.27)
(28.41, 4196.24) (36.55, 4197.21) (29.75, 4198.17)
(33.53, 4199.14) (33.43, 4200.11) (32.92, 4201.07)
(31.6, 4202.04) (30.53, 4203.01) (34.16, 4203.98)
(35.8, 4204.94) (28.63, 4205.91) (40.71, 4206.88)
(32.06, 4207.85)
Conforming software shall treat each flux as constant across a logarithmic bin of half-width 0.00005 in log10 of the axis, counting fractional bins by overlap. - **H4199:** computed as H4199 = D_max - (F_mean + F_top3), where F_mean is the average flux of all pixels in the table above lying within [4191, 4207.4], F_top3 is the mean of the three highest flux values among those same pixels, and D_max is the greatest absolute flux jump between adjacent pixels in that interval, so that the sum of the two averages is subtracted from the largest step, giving -59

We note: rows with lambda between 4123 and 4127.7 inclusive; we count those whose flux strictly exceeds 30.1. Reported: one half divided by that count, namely 0.50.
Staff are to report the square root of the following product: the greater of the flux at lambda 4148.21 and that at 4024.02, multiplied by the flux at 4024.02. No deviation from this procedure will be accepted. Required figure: 34.2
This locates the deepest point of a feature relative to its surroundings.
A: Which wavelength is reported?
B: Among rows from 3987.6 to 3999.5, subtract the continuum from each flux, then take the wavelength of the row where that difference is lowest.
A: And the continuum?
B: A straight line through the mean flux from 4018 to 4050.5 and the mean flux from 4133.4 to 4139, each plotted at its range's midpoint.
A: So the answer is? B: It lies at 3989.88 Ang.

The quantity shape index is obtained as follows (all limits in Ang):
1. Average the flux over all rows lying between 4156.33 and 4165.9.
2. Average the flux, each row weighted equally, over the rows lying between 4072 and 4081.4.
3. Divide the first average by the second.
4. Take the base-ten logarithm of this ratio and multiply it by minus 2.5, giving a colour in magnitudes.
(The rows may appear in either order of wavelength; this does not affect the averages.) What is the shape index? -0.01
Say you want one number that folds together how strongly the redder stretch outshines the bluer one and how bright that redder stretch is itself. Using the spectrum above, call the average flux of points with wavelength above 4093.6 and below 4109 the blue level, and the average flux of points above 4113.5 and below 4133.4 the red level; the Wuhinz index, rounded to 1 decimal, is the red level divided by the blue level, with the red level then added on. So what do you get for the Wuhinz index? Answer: 31.9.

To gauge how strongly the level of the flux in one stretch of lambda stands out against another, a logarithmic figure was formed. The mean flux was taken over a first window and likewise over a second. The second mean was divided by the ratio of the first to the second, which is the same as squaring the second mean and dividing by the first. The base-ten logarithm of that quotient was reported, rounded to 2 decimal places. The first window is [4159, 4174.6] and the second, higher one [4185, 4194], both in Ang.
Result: 1.52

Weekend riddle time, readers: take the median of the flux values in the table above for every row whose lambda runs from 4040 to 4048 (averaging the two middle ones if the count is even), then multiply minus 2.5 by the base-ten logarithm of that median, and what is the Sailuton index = -3.77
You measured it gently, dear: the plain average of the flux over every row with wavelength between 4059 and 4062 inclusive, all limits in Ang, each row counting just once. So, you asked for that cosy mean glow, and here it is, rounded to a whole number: 29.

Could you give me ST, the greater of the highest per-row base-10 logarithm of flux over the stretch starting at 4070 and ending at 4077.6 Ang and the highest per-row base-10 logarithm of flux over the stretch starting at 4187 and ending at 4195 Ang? 1.55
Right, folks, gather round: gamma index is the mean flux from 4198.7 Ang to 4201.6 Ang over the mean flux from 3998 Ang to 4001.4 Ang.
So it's 0.98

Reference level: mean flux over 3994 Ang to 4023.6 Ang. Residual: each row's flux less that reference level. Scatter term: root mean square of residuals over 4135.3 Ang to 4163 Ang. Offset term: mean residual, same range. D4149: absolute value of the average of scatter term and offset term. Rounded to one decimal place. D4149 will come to 0.8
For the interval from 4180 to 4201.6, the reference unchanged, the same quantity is 1.1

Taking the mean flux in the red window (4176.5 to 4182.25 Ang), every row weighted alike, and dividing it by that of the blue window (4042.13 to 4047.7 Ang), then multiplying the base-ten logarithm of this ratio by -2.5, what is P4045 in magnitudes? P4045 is 0.00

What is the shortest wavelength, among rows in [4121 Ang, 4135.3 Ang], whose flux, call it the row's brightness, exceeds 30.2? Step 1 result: 4121.55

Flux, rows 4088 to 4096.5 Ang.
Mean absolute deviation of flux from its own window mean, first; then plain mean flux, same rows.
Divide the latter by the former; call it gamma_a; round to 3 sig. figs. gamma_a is 15.4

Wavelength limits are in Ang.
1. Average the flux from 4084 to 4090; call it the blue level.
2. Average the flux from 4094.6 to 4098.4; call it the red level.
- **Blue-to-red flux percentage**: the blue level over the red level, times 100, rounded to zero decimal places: 114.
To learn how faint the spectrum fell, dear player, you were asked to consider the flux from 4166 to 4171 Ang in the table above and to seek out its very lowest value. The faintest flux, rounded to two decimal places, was 27.14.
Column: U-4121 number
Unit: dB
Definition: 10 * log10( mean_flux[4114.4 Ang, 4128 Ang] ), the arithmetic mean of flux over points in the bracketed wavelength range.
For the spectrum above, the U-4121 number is 14.8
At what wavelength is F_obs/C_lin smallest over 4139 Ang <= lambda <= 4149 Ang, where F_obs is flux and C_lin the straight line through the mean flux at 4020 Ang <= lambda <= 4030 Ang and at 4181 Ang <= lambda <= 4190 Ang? 4143.43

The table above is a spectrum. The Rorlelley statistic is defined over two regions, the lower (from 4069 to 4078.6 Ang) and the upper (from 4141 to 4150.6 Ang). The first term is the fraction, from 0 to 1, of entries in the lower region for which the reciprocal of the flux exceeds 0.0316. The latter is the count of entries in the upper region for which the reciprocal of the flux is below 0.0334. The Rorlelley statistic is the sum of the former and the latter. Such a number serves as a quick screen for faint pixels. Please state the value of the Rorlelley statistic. 5.7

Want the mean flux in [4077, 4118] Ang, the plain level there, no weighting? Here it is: 29.7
